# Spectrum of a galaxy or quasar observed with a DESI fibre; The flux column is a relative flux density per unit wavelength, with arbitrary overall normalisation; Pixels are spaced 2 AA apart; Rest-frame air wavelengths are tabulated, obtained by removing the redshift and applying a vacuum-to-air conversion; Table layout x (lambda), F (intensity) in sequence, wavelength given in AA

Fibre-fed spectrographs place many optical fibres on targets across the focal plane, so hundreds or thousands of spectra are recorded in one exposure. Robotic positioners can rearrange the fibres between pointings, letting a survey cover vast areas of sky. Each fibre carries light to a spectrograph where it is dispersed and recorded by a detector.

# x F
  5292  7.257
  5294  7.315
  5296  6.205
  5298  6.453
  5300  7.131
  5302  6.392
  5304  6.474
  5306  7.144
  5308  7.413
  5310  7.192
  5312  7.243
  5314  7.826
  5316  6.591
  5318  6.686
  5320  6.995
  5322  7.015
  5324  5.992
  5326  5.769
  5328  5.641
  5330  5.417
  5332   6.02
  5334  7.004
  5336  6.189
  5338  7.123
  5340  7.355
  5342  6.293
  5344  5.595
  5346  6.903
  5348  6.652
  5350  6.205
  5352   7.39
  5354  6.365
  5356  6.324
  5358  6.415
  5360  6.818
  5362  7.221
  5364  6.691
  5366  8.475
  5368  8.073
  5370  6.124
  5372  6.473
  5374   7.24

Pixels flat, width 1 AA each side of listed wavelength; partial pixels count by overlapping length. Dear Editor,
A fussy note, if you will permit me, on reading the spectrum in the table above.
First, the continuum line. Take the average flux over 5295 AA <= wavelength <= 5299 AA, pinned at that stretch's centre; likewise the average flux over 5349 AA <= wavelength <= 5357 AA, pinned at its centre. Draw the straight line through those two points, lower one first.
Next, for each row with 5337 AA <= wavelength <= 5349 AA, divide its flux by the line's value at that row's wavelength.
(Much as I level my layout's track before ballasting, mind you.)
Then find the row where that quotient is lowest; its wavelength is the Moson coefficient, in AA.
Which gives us 5344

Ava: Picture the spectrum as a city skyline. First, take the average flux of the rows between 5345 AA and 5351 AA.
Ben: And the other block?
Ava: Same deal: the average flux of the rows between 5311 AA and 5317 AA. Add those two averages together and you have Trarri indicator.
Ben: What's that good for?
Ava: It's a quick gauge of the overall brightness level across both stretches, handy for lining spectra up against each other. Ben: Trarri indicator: 13.8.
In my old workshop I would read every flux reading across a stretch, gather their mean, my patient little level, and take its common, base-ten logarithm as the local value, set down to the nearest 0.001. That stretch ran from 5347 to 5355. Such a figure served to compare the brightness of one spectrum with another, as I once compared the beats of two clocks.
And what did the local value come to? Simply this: 0.823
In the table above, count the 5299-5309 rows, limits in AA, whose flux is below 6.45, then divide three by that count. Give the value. 3.0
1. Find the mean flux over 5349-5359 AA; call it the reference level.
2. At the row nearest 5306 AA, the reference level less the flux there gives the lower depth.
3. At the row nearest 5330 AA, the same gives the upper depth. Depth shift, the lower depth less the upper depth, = -1.7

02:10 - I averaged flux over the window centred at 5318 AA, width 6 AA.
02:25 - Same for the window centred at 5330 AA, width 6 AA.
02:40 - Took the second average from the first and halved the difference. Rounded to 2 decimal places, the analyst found 0.53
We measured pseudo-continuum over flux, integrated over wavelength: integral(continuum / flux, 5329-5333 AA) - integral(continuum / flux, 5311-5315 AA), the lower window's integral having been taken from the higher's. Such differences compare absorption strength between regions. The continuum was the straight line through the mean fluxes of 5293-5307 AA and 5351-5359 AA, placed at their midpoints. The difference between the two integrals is 1.1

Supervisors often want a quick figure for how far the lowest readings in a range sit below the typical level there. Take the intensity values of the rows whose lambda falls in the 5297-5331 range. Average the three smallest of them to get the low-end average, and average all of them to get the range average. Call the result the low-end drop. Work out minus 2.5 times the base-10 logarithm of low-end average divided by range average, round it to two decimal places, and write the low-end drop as 0.19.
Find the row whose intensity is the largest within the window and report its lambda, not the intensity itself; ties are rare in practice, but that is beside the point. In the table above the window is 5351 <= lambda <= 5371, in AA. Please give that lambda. 5366 AA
